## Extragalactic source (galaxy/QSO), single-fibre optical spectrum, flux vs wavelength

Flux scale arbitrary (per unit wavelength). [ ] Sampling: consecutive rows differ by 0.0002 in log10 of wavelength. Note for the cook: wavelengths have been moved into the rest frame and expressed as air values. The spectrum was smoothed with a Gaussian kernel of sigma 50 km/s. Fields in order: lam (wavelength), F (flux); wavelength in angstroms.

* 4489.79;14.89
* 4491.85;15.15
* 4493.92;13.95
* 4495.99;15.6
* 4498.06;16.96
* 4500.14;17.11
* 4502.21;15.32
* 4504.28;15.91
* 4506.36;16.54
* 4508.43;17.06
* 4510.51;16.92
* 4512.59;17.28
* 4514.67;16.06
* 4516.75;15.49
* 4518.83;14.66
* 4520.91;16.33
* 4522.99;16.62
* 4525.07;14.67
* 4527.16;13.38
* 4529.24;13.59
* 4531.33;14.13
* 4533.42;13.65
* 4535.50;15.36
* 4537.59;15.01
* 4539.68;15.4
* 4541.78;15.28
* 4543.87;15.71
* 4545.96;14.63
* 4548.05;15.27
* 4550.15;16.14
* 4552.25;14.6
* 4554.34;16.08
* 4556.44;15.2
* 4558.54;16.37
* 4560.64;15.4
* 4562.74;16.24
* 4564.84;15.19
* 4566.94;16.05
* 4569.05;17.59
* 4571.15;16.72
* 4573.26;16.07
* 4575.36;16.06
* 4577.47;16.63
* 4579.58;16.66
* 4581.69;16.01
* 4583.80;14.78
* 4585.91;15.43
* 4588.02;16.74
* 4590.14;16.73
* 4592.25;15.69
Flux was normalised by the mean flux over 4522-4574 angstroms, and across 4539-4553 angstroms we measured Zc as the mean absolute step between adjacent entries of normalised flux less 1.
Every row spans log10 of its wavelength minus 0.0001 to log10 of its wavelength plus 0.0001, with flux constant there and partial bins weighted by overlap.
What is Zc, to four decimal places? 0.0507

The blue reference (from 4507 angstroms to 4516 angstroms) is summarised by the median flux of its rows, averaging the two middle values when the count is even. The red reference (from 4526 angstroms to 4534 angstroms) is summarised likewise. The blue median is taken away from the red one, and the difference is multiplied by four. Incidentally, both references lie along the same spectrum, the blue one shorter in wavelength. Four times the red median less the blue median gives -13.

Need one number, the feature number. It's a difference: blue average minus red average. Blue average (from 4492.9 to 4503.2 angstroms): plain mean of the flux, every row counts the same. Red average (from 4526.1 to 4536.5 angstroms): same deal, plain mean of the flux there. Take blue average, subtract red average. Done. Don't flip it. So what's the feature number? 1.8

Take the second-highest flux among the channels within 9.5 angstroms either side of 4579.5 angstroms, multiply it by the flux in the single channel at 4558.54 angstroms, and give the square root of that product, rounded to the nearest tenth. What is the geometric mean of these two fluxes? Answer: 16.5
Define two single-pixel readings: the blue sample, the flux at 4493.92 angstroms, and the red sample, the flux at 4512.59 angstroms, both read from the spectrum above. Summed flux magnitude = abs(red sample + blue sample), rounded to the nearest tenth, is 31.2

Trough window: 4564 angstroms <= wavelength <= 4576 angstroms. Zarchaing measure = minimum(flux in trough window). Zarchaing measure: 15.19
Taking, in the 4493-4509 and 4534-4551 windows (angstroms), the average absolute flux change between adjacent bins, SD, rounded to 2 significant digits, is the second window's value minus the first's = -0.40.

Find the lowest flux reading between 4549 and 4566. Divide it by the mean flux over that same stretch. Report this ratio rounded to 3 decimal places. 0.933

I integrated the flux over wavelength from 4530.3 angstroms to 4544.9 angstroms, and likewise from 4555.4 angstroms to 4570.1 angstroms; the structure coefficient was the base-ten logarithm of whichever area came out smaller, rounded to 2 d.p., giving 2.34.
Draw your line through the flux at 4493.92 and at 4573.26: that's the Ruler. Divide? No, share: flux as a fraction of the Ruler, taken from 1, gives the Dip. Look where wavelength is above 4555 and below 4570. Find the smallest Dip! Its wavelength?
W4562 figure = 4569.05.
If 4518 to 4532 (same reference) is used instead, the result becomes 4522.99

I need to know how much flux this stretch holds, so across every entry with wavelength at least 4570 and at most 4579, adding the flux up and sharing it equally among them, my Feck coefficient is 16.4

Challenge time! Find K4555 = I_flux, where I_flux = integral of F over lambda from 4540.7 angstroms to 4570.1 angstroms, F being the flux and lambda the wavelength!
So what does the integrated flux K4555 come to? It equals 461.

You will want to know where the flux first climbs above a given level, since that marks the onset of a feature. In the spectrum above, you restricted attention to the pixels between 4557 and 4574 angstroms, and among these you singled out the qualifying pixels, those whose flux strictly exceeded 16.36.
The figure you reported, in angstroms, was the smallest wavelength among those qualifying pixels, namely 4558.54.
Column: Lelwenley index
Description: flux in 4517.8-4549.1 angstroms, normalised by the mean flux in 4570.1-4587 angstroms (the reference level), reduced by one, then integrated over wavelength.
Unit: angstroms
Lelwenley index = -2.2 angstroms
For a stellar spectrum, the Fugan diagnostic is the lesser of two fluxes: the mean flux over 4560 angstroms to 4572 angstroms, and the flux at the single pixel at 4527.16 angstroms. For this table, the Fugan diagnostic 13.4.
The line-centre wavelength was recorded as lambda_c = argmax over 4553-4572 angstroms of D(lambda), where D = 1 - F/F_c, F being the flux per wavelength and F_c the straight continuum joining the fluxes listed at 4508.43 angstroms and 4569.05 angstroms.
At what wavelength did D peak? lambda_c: 4564.84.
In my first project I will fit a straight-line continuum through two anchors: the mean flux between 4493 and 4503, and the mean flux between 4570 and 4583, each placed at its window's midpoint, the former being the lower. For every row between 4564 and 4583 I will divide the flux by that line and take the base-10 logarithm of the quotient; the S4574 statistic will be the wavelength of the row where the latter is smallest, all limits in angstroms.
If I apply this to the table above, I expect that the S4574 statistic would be 4564.84 angstroms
